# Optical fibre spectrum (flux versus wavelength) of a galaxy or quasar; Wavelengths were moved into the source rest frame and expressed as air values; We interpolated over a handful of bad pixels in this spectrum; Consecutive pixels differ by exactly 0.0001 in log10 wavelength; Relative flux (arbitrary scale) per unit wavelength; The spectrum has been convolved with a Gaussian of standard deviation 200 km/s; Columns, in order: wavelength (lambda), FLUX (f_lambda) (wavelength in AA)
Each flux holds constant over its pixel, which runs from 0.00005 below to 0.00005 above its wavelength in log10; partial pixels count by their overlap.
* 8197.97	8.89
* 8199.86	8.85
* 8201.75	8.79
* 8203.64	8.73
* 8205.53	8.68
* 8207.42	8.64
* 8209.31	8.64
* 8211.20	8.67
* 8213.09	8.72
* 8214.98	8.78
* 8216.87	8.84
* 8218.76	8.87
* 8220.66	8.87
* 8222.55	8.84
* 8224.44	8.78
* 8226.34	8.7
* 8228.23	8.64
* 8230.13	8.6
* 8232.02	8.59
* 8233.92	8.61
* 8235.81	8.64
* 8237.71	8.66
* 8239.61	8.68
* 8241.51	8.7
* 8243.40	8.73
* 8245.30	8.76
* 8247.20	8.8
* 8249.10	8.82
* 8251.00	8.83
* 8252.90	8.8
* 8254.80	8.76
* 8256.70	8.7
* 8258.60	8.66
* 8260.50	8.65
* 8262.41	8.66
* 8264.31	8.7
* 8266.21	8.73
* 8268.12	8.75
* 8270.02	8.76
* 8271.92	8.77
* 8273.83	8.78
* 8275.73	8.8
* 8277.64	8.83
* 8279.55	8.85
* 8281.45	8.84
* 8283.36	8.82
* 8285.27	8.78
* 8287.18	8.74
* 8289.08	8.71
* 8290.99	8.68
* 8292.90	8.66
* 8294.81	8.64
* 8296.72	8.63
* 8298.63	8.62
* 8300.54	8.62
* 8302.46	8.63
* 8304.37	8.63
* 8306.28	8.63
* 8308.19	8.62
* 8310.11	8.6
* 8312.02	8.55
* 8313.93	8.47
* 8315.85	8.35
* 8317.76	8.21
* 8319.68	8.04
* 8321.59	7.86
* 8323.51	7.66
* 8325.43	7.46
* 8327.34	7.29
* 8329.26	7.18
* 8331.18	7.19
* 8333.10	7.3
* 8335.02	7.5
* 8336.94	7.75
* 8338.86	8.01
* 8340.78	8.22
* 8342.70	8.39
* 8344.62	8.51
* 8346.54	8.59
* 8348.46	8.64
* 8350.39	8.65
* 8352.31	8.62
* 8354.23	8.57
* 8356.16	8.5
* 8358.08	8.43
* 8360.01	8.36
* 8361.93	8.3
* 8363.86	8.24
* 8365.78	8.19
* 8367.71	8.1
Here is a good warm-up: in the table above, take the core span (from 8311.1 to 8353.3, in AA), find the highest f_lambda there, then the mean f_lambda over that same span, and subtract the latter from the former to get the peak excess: 0.63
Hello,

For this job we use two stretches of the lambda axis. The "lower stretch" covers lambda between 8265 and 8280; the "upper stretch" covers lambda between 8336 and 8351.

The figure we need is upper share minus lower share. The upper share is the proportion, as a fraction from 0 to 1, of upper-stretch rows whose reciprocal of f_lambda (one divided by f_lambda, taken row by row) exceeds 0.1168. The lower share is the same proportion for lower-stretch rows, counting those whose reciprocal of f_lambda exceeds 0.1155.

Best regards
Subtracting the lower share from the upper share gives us 0.6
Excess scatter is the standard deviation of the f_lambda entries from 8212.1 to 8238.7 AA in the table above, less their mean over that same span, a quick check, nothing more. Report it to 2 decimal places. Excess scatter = -8.62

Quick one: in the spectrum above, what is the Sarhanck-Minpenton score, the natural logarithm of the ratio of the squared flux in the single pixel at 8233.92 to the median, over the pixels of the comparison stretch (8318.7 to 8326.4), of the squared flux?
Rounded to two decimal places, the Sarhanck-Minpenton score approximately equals 0.21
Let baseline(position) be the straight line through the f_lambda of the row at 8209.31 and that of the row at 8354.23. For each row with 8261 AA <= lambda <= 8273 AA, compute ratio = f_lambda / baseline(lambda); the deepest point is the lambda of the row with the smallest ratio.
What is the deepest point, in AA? 8262.41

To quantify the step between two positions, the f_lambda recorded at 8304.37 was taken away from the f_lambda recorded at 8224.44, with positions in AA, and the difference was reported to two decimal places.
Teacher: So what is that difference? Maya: 0.15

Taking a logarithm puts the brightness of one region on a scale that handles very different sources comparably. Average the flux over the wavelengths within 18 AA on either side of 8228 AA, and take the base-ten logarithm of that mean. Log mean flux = 0.941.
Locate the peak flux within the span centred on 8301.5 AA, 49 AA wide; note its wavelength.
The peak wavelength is 8279.55 AA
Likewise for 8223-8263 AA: 8251.00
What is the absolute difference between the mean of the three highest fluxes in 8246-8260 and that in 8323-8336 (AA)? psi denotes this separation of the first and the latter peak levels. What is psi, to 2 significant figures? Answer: 1.3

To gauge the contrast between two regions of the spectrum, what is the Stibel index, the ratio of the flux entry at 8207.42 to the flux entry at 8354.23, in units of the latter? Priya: 1.008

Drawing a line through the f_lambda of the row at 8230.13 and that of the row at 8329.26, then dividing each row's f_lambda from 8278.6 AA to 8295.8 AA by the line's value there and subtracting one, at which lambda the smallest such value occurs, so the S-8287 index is 8279.55 AA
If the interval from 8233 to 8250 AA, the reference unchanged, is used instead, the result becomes 8233.92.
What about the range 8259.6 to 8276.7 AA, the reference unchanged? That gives 8260.50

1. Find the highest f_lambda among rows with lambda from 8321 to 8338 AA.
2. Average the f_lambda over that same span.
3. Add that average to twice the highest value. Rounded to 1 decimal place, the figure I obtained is 23.2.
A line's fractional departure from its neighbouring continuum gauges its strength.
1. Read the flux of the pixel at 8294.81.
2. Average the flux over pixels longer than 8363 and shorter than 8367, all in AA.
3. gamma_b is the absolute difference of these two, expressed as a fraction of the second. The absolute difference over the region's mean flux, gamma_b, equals 0.052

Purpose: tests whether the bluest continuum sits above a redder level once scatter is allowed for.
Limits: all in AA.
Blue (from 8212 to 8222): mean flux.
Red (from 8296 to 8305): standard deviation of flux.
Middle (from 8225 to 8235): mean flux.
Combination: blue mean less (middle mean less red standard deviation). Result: 0.19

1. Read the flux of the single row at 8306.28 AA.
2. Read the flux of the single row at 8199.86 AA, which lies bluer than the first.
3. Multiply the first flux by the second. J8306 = 76.4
